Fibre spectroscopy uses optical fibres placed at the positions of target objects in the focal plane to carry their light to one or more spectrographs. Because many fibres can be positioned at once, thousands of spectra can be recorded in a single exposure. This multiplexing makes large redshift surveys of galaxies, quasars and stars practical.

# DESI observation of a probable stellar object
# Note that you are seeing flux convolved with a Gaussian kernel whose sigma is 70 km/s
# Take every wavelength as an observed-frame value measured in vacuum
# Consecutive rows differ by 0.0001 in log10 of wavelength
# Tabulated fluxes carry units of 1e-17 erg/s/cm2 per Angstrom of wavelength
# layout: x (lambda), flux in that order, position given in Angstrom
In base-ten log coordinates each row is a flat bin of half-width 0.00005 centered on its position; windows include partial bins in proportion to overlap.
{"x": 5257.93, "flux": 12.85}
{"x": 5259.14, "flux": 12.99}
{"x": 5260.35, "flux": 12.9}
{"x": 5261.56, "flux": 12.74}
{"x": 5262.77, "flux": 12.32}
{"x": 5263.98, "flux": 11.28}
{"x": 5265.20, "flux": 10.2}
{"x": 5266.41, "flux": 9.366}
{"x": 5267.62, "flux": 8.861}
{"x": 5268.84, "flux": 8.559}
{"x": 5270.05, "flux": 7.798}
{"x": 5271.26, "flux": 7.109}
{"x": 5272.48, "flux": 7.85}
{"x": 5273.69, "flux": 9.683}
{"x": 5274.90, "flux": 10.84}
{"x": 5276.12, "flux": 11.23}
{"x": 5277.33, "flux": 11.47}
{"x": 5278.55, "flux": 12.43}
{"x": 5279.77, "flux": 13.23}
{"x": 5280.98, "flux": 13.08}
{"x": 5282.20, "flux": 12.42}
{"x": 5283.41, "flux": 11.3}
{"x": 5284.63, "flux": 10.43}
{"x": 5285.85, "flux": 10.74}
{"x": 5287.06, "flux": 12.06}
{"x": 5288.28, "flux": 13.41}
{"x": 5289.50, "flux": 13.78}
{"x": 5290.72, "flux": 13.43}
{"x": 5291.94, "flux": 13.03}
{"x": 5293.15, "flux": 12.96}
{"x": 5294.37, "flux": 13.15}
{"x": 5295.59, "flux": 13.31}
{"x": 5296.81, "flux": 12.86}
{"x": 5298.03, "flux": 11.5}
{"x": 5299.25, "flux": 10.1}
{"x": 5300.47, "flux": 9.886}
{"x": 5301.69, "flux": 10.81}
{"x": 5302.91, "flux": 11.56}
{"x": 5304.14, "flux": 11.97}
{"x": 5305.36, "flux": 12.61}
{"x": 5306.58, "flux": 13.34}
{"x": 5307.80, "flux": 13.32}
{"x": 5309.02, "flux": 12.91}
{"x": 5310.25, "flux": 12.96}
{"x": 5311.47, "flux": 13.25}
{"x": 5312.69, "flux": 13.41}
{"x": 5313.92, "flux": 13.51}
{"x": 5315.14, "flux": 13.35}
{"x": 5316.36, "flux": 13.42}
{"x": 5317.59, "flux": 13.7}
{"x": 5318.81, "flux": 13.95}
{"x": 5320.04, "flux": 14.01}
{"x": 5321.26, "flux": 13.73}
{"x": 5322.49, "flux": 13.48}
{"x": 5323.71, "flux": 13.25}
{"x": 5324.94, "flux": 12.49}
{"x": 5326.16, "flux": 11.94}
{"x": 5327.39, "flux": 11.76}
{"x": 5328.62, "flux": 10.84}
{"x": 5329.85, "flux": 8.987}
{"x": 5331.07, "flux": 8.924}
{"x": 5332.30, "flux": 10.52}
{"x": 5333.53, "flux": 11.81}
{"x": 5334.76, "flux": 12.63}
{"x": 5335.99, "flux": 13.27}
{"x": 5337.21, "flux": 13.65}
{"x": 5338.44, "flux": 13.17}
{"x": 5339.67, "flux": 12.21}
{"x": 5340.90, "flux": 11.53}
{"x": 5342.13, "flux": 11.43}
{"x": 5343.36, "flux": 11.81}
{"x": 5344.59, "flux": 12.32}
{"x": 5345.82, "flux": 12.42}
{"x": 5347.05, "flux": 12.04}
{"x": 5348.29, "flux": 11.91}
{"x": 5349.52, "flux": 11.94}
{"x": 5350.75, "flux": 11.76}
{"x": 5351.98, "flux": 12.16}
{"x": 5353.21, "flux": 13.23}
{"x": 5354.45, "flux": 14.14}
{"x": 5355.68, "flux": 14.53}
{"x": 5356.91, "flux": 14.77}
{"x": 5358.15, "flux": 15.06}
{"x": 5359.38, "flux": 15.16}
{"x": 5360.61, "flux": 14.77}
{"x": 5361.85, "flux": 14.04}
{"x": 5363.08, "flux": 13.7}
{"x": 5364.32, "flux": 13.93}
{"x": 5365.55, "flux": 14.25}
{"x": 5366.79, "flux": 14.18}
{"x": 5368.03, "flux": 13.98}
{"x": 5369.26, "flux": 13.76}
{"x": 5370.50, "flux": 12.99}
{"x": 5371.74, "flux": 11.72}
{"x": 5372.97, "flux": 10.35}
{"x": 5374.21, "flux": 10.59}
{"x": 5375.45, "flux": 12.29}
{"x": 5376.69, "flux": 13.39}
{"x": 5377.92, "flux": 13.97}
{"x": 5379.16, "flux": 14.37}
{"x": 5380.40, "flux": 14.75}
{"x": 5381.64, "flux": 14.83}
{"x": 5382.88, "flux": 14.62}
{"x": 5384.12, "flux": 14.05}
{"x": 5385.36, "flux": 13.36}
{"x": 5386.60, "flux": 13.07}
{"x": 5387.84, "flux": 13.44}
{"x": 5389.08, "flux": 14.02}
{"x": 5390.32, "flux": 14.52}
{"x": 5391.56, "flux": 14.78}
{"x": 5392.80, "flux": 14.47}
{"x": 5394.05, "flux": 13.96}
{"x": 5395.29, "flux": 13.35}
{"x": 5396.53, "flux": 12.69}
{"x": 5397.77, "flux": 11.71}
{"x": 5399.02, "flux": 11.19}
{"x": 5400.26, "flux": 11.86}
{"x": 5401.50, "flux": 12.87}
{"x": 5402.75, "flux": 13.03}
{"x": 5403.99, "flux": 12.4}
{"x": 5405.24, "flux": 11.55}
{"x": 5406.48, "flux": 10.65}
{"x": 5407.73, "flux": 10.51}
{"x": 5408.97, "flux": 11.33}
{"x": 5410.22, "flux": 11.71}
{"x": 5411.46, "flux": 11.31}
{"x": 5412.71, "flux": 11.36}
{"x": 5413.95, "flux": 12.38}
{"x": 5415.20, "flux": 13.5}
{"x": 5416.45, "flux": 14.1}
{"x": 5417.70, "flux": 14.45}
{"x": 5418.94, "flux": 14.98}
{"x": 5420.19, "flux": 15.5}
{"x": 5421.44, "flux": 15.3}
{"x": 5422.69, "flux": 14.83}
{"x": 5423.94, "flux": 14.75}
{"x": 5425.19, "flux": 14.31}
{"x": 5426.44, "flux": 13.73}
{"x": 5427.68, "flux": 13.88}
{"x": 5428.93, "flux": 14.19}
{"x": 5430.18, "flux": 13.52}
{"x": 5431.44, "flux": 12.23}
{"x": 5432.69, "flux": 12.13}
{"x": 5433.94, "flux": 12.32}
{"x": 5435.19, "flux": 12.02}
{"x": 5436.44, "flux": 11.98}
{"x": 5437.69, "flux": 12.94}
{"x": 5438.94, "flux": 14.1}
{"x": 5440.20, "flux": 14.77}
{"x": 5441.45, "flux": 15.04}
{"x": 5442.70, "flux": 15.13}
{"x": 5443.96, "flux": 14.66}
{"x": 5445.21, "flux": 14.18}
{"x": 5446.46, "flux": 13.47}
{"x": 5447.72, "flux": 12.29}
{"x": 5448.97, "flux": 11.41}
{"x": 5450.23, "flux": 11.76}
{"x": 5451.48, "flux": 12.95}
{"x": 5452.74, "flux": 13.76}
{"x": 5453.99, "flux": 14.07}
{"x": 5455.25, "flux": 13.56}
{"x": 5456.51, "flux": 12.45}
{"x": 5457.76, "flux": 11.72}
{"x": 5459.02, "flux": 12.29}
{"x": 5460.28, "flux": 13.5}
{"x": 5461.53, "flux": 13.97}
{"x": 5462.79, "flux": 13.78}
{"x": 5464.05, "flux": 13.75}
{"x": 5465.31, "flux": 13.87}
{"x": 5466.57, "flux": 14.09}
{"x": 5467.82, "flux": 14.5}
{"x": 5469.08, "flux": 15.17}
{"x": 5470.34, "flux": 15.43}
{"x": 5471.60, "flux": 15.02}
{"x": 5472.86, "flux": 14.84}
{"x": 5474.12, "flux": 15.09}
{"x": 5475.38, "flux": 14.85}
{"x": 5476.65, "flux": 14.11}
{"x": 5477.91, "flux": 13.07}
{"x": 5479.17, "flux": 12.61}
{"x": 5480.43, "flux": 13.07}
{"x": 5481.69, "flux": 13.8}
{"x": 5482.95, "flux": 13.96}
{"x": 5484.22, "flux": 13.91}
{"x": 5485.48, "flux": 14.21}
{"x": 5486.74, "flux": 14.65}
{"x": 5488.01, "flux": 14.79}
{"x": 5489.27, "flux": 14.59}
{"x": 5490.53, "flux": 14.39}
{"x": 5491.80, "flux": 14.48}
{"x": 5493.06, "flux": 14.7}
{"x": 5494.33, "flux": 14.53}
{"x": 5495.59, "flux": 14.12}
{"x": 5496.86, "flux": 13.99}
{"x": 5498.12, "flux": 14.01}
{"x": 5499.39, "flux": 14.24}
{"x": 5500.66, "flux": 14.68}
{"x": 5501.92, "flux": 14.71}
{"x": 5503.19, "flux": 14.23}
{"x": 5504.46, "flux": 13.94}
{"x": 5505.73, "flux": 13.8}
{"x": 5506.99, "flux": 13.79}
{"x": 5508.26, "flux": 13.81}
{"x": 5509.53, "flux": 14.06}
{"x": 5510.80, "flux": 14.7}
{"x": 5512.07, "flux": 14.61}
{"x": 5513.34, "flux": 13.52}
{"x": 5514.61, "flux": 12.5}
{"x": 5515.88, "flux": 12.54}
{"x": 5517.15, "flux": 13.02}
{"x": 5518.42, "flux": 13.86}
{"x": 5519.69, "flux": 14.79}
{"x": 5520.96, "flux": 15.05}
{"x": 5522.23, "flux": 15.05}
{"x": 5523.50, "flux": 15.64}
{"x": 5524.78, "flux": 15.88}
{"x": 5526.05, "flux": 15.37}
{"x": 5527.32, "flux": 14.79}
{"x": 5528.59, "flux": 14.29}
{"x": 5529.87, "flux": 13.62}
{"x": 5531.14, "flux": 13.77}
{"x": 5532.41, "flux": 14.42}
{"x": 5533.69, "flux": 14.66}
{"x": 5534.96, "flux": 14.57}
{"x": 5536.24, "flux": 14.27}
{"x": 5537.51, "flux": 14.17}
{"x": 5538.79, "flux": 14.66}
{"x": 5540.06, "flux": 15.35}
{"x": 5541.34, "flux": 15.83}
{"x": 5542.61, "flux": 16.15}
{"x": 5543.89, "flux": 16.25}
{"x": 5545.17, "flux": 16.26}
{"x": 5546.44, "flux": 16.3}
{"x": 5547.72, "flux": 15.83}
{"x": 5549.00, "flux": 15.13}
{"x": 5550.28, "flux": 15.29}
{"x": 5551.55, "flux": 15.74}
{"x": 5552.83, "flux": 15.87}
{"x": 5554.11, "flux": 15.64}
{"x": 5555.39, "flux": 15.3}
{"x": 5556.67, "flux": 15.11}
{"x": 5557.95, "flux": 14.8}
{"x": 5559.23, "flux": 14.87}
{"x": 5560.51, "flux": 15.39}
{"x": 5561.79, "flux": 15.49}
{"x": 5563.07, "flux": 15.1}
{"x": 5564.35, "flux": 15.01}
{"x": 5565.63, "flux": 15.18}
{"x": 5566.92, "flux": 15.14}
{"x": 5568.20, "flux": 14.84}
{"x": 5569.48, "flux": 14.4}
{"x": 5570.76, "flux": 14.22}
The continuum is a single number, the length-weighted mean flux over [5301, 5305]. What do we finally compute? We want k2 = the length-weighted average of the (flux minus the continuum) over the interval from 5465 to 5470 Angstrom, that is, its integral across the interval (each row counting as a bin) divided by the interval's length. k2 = 3.0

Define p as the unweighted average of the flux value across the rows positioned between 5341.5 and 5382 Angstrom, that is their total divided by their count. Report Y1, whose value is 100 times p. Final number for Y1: 1323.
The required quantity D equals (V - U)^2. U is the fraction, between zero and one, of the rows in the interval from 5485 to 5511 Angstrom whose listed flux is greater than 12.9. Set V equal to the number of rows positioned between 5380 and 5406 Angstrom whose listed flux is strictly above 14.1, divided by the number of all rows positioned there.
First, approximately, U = 1.00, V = 0.3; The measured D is 0.5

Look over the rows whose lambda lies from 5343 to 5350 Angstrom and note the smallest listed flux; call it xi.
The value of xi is 11.81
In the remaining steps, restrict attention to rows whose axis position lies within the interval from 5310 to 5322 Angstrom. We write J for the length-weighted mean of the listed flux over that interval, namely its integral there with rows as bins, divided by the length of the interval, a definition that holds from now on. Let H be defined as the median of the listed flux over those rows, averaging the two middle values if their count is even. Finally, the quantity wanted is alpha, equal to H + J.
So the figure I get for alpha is 27.0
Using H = 13.5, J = 13.55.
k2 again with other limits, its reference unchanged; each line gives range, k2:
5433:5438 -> 0.8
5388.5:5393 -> 3.0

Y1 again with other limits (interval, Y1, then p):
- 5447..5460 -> 1263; 12.6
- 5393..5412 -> 1201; 12.0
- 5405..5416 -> 1159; 11.6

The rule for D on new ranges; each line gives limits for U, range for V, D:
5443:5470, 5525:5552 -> 0.0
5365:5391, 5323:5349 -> 0.7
